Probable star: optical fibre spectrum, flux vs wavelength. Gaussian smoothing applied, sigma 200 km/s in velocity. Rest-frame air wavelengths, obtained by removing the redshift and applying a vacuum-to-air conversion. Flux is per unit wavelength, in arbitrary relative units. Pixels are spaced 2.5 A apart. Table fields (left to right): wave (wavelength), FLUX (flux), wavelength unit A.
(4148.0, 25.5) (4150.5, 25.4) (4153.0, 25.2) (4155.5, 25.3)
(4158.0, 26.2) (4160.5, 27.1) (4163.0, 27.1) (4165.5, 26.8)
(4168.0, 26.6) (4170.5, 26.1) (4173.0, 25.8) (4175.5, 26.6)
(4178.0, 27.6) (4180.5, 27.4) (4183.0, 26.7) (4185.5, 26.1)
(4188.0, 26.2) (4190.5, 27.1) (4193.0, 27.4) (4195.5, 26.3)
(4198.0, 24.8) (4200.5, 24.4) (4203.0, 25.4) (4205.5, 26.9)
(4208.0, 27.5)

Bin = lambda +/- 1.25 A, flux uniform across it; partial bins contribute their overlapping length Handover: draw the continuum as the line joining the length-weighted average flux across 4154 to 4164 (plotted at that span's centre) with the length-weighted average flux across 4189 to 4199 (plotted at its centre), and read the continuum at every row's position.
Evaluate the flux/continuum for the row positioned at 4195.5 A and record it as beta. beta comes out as 0.99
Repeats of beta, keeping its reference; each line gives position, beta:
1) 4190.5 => 1.03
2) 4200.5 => 0.92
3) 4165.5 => 1.02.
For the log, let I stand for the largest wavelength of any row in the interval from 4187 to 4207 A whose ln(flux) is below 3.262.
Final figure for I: 4203.0 A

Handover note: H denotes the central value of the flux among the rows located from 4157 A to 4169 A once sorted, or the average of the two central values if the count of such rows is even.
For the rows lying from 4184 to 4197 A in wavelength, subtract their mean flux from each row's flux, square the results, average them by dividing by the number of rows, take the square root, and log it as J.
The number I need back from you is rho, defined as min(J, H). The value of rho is 0.53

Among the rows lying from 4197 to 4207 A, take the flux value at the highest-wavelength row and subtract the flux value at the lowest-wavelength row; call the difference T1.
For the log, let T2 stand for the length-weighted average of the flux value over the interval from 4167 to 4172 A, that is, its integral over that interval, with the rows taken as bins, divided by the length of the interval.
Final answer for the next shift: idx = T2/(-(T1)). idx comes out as -13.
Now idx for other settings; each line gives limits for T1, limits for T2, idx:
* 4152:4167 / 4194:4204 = -16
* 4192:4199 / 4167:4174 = 10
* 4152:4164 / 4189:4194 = -14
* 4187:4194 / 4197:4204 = -21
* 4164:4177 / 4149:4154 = 127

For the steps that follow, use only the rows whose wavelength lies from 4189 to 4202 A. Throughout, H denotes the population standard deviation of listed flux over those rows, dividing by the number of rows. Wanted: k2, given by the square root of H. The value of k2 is 1.10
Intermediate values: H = 1.2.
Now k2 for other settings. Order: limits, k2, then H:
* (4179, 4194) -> 0.73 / 0.5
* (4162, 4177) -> 0.66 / 0.4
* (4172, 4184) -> 0.80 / 0.6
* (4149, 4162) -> 0.85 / 0.7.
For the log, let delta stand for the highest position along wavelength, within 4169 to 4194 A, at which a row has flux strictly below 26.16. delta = 4185.5 A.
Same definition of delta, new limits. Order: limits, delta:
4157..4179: 4173.0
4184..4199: 4198.0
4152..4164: 4155.5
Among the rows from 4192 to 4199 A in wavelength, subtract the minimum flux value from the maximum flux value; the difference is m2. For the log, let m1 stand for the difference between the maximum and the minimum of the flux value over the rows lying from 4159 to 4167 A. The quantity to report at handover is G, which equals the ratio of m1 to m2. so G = 0.1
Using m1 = 0.3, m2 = 2.6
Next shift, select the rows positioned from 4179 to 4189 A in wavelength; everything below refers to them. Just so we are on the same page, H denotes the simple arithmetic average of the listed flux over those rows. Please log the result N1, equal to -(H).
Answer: -26.6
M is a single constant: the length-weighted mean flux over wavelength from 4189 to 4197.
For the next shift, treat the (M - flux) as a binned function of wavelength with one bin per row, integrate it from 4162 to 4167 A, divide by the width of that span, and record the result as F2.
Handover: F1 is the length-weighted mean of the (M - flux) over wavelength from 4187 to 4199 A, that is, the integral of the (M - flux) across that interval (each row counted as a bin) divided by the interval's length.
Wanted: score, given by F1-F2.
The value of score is 0.5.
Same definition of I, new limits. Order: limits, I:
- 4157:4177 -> 4173.0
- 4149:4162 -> 4155.5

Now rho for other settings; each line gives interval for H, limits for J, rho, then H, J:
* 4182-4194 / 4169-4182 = 0.70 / 26.7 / 0.70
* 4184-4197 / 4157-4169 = 0.34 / 26.3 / 0.34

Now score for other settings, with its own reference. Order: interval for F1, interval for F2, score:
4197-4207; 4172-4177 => 0.8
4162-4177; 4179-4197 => 0.2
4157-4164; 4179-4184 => 0.3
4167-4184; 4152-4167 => -0.4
